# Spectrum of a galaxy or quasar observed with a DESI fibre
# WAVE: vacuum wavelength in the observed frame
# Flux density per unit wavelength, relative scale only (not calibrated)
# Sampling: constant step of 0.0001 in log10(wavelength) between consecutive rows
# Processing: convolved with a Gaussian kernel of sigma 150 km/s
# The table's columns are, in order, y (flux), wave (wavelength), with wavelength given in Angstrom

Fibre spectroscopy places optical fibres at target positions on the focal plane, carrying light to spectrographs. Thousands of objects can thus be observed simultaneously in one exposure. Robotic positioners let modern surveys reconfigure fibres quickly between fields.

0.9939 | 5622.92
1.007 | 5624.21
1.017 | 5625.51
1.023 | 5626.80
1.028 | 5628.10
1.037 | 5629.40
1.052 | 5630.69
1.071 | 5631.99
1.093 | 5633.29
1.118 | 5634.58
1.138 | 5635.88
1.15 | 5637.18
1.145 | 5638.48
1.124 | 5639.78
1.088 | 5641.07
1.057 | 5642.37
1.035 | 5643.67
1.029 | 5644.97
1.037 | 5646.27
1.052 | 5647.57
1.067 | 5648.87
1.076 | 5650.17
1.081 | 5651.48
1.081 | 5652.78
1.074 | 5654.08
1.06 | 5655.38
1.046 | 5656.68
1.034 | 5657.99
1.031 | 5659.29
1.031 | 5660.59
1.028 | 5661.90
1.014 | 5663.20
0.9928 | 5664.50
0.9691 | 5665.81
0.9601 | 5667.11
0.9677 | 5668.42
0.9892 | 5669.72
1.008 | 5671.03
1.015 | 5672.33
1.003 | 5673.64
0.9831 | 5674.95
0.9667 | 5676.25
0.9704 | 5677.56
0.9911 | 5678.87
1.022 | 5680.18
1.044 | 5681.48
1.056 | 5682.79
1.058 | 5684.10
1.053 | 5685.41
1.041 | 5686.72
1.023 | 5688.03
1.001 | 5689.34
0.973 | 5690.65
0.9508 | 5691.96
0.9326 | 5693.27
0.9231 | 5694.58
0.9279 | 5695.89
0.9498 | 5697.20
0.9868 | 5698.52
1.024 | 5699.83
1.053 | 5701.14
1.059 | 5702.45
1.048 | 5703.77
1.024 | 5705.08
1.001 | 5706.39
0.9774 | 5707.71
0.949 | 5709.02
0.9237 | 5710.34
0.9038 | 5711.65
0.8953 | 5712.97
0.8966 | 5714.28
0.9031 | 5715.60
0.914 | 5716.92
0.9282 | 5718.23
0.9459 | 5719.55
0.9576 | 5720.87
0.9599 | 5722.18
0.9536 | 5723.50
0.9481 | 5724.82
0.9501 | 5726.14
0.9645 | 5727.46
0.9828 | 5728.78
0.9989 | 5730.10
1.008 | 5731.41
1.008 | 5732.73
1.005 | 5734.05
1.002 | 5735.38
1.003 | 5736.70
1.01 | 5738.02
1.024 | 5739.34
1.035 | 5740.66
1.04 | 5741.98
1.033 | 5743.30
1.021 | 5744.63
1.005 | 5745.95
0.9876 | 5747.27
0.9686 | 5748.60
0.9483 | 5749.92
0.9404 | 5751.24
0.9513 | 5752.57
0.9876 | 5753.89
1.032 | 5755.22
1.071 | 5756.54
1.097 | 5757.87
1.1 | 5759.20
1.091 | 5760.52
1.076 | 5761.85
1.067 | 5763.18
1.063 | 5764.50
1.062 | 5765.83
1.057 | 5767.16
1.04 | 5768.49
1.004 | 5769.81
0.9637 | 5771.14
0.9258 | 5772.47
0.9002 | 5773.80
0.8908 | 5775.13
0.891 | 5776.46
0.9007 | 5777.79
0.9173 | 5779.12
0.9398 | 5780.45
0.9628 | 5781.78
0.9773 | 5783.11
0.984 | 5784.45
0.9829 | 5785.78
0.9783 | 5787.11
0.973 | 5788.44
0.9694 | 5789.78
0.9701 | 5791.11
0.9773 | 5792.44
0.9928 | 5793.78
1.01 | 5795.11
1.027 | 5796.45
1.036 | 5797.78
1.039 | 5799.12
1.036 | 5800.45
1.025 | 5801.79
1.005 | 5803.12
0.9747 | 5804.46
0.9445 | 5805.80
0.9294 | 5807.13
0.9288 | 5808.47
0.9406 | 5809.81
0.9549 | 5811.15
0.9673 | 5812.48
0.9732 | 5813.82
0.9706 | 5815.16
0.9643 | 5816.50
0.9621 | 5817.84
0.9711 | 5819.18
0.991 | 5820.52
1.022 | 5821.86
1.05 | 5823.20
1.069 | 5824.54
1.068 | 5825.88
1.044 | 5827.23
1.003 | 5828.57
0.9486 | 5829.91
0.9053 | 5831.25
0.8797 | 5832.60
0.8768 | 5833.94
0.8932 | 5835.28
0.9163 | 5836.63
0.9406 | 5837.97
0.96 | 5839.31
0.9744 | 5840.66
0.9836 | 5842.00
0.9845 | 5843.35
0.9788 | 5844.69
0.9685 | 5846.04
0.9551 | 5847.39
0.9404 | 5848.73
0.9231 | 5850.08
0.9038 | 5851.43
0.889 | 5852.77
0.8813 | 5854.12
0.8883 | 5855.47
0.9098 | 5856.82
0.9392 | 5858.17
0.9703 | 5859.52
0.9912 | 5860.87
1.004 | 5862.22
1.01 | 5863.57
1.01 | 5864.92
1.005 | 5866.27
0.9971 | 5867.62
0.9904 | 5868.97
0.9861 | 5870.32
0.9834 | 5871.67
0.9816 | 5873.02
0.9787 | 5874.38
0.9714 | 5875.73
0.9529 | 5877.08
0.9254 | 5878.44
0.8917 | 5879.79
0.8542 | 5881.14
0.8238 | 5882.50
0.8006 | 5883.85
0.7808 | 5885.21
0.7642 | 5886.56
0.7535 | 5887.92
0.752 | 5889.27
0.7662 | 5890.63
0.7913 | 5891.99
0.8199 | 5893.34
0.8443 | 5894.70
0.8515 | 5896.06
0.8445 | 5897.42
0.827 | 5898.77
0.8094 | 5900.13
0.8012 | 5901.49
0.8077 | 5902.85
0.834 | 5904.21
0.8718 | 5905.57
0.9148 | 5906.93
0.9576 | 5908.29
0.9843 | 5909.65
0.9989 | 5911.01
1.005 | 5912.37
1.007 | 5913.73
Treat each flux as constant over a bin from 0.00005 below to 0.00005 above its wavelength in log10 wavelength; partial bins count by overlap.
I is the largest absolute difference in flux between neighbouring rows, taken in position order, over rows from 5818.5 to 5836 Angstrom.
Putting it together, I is 0.054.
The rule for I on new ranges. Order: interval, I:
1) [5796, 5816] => 0.030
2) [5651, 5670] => 0.024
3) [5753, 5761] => 0.044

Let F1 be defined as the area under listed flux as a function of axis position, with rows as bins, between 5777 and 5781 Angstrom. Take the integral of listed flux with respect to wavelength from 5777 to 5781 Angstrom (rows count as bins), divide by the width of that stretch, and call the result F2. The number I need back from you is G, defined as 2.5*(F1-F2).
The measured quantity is 6.9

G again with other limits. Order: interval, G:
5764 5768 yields 7.9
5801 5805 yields 7.5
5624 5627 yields 5.1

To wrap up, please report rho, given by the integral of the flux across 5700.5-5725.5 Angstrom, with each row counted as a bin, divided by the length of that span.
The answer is 0.96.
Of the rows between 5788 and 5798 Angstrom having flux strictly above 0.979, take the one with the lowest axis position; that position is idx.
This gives 5793.78 Angstrom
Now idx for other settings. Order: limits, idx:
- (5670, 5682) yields 5671.03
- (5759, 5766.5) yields 5759.20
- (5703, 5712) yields 5703.77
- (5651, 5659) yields 5651.48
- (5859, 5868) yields 5860.87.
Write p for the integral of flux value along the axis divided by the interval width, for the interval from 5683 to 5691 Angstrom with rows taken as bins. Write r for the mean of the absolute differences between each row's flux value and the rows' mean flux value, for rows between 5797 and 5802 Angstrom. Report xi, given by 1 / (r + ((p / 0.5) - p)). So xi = 0.97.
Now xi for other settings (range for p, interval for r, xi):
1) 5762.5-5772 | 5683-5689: 0.96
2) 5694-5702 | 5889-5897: 0.99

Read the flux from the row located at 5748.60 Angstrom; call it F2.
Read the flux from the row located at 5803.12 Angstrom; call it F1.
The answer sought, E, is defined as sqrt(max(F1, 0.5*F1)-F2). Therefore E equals 0.191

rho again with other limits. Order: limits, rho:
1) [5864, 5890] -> 0.91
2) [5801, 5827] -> 0.99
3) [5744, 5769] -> 1.03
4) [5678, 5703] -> 1.00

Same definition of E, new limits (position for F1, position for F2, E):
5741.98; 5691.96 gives 0.299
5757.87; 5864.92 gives 0.295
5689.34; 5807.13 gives 0.268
